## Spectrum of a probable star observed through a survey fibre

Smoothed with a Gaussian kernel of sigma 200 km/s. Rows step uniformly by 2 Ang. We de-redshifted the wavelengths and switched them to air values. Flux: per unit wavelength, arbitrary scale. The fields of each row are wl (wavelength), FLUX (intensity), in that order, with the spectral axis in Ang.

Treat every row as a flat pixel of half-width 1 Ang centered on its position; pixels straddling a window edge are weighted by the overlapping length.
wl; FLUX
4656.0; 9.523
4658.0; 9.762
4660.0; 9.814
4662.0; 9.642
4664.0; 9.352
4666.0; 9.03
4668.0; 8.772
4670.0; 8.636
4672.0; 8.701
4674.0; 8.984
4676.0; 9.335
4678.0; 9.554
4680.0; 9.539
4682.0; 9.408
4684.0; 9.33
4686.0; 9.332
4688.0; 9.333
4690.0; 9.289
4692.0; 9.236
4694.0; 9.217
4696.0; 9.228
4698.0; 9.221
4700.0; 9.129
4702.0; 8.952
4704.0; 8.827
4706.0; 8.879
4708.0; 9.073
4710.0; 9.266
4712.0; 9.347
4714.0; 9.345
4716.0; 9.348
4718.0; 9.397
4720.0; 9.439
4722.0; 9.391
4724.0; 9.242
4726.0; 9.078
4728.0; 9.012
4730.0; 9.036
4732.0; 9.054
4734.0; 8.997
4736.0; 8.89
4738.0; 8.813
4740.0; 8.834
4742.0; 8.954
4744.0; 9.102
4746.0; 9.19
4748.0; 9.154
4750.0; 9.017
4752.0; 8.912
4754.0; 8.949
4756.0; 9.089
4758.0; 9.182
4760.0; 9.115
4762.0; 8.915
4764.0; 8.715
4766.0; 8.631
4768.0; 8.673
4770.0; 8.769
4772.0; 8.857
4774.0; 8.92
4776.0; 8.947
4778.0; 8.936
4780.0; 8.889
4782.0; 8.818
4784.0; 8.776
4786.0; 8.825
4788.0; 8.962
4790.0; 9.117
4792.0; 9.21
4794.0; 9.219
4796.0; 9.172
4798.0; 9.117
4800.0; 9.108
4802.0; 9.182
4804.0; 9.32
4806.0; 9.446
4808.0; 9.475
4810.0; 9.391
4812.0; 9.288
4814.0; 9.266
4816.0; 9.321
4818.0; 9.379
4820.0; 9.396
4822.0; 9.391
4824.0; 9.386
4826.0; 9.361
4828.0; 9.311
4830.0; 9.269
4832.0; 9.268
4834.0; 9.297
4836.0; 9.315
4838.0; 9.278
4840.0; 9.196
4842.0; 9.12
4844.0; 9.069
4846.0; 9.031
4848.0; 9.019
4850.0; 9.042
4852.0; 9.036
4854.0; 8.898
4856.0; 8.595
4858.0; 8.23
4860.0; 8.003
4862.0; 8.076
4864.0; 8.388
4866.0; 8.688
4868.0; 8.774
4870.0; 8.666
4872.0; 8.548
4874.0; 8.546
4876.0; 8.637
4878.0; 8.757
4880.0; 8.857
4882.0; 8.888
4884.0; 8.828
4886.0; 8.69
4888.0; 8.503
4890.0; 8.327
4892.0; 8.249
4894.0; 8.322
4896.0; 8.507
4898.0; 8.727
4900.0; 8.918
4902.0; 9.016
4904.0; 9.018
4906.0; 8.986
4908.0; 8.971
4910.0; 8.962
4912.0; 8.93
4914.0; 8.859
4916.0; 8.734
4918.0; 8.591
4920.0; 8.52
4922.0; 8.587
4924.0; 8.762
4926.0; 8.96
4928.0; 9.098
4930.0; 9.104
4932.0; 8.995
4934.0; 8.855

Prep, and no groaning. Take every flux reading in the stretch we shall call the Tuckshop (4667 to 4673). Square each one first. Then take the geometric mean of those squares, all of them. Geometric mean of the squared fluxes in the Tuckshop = 76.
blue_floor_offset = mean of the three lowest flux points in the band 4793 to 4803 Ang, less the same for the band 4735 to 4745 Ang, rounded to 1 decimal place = 0.3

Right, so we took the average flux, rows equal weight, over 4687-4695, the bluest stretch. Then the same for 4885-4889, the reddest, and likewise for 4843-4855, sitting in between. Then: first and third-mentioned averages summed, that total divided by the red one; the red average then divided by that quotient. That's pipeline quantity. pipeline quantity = 4.04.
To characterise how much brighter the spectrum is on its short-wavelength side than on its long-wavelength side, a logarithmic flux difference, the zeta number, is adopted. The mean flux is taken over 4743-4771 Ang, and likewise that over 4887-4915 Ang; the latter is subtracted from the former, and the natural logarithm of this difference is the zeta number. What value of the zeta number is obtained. -1.50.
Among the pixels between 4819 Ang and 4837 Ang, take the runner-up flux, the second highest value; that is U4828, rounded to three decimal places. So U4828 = 9.391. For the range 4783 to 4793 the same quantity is 9.117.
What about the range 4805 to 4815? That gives 9.446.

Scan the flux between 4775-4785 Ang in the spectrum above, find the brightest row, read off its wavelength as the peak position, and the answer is 4776.0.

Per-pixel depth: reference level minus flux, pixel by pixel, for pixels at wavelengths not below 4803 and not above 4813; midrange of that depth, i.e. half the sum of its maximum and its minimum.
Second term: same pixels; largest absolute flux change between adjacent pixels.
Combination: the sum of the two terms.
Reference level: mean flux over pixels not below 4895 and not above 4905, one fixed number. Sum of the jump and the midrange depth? -0.4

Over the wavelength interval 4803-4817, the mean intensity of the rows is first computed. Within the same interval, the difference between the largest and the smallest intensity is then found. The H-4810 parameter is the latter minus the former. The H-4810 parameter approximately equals -9.1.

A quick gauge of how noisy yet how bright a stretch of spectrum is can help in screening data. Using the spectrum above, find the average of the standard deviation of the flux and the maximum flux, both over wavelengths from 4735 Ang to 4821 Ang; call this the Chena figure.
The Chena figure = 4.85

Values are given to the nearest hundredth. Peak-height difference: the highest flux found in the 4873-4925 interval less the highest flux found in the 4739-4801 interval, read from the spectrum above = -0.20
